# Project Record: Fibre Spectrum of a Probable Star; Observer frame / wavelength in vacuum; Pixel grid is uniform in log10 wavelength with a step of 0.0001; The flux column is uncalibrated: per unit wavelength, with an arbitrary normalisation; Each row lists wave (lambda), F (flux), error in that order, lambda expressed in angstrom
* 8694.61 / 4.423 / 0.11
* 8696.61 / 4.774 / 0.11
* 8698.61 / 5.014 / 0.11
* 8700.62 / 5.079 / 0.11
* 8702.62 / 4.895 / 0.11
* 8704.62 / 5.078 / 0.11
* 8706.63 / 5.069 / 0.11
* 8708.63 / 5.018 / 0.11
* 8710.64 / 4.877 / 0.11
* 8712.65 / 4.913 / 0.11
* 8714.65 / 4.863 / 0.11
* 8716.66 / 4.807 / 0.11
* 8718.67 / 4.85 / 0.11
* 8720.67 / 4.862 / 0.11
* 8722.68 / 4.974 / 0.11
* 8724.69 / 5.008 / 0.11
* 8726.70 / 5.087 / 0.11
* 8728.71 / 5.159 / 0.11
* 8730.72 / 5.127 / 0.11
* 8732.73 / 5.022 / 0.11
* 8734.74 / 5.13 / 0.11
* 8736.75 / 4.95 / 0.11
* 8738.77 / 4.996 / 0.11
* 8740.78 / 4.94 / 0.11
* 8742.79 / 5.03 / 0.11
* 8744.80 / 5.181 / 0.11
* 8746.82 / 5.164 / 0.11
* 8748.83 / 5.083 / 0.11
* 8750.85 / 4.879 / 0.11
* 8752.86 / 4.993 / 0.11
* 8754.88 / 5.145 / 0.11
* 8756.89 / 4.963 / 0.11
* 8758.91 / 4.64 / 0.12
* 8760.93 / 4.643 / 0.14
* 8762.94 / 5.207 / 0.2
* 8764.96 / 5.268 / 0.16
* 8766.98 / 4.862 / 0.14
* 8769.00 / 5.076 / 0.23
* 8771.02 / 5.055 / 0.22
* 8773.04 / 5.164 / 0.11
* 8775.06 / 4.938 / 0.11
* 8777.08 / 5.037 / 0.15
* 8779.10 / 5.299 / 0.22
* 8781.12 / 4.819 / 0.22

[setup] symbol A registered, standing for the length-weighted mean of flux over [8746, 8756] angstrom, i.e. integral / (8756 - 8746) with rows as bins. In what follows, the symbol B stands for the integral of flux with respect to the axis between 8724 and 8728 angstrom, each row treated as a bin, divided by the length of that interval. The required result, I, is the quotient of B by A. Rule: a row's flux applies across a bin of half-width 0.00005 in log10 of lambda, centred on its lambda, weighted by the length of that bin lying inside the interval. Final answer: 1.001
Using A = 5.05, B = 5.06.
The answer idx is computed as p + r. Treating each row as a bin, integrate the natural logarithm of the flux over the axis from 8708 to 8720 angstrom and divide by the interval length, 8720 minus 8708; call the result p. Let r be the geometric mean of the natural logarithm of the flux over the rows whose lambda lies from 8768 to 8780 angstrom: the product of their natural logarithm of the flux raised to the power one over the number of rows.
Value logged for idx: 3.21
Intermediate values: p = 1.59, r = 1.63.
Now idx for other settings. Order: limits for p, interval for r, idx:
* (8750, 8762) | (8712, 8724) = 3.17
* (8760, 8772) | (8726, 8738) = 3.24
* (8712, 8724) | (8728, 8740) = 3.21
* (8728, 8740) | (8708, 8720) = 3.21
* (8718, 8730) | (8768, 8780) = 3.24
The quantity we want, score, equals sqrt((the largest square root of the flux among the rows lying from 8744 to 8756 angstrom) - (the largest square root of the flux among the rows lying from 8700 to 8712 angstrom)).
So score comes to 0.150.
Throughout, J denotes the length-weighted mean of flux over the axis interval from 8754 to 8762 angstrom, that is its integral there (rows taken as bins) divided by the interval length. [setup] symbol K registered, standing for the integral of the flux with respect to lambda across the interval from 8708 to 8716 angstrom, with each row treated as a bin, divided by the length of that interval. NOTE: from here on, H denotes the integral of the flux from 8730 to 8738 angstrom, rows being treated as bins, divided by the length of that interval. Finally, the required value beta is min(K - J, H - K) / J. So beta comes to 0.01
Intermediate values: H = 5.05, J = 4.85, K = 4.91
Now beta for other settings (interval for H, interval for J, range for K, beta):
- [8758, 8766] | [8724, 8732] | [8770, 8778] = -0.02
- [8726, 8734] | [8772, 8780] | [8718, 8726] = -0.03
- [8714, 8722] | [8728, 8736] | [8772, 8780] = -0.05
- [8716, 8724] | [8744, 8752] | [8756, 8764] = -0.04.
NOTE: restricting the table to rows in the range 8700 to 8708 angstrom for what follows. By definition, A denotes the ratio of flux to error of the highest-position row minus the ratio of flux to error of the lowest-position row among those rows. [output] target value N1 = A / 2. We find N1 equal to 0.0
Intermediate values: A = -0.1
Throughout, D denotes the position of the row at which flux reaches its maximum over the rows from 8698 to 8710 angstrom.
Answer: 8700.62 angstrom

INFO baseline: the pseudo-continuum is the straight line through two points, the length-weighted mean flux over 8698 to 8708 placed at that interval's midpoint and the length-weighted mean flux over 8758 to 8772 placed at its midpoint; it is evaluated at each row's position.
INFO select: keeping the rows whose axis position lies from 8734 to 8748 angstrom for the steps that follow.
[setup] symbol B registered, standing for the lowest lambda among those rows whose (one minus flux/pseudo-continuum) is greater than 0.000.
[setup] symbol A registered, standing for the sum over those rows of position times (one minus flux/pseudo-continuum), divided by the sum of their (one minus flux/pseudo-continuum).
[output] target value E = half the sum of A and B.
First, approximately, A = 8743.6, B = 8736.75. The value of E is 8740.2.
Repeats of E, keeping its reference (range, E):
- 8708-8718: 8711.3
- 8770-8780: 8775.6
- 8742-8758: 8749.3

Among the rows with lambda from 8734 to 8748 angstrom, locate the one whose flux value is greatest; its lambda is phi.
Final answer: 8744.80 angstrom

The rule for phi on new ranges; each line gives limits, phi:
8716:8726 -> 8724.69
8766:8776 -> 8773.04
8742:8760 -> 8744.80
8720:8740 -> 8728.71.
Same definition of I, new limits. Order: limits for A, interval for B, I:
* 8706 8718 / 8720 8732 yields 1.025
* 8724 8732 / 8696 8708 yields 0.980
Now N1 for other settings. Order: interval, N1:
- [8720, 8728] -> 1.0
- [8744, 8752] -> -1.4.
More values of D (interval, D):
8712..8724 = 8722.68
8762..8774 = 8764.96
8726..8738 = 8728.71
